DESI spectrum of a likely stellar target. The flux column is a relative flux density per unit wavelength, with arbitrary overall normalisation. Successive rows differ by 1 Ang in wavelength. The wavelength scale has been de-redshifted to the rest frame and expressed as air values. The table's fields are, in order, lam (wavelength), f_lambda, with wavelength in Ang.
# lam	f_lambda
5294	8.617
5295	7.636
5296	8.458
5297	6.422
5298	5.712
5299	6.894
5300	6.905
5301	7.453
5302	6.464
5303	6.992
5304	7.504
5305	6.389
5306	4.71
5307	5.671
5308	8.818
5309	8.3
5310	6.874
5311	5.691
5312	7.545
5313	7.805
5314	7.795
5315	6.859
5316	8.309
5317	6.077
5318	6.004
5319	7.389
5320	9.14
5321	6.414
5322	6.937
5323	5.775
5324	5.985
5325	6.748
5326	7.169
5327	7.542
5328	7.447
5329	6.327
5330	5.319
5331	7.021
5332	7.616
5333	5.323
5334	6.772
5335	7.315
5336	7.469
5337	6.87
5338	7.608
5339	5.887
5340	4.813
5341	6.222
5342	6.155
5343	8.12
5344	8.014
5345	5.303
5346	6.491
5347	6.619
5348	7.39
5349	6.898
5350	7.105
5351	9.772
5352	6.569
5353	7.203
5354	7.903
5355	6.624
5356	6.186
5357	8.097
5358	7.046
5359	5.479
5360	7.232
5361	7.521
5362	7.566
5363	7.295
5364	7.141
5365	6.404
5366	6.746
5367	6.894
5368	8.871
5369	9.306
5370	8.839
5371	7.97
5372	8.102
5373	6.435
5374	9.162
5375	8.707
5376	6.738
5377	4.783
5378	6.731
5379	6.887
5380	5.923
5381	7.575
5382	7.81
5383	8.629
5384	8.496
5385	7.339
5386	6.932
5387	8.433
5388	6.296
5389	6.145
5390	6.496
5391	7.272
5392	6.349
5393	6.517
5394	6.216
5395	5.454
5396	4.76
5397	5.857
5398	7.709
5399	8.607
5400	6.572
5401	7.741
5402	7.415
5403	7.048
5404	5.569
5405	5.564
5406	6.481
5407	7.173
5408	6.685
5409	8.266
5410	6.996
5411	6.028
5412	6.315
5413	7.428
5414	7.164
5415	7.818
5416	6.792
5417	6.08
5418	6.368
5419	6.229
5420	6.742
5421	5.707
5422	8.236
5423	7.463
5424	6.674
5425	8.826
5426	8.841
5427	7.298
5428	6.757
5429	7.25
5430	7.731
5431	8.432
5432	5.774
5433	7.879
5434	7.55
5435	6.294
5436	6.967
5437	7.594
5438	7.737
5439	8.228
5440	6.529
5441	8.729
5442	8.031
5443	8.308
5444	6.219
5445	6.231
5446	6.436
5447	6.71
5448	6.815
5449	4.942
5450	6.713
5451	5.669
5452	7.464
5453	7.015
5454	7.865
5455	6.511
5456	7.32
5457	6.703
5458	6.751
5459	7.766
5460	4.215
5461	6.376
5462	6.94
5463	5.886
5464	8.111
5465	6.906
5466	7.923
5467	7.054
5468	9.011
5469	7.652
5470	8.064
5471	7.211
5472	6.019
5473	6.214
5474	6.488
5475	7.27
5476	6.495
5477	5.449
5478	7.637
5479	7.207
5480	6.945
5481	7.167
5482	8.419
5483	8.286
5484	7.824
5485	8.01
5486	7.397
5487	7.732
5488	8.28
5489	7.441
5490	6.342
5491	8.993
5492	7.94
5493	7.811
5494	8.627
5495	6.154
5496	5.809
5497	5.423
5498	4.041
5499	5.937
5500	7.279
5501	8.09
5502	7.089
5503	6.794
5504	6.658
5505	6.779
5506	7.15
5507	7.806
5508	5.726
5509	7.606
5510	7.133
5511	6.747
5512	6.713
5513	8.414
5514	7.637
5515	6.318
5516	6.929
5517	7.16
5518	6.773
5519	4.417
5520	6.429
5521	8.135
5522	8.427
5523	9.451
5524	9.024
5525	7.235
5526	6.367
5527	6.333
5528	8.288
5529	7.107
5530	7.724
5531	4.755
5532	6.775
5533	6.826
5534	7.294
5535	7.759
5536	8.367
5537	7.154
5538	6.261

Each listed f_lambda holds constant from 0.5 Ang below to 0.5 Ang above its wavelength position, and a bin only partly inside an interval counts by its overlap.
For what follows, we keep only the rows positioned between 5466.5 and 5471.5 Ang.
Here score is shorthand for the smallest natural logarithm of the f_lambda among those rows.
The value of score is 1.95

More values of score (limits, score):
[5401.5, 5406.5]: 1.72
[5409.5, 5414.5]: 1.80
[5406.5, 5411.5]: 1.80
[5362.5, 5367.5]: 1.86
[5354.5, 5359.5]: 1.70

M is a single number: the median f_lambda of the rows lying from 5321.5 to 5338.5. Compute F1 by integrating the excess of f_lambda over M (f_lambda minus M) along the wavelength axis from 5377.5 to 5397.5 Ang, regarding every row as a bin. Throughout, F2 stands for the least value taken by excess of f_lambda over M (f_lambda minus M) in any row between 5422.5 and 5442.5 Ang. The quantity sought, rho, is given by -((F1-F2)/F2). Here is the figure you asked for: -1.3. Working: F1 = -3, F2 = -1.16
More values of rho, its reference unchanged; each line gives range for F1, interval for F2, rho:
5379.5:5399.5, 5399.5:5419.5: 1.1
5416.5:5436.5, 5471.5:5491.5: 3.9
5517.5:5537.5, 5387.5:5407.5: 3.7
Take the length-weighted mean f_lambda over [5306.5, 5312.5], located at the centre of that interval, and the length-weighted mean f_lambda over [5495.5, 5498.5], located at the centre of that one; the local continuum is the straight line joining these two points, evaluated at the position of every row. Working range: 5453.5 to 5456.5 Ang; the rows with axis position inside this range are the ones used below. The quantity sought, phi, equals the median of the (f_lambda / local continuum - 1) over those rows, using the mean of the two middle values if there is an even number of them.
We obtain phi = 0.32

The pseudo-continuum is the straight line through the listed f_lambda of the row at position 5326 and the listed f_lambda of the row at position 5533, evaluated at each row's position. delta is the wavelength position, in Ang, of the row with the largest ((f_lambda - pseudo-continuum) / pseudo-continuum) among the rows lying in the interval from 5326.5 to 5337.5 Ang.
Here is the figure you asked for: 5332 Ang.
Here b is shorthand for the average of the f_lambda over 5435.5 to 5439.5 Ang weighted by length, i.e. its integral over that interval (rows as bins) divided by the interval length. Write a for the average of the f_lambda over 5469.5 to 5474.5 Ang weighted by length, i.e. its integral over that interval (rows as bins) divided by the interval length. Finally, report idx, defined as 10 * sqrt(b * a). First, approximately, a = 6.8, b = 7.6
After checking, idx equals 72.0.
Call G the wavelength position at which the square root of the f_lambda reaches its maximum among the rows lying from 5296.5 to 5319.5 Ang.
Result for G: 5308 Ang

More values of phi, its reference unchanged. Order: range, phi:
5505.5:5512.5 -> 0.43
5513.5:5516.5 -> 0.42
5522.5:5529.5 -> 0.51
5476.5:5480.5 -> 0.34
